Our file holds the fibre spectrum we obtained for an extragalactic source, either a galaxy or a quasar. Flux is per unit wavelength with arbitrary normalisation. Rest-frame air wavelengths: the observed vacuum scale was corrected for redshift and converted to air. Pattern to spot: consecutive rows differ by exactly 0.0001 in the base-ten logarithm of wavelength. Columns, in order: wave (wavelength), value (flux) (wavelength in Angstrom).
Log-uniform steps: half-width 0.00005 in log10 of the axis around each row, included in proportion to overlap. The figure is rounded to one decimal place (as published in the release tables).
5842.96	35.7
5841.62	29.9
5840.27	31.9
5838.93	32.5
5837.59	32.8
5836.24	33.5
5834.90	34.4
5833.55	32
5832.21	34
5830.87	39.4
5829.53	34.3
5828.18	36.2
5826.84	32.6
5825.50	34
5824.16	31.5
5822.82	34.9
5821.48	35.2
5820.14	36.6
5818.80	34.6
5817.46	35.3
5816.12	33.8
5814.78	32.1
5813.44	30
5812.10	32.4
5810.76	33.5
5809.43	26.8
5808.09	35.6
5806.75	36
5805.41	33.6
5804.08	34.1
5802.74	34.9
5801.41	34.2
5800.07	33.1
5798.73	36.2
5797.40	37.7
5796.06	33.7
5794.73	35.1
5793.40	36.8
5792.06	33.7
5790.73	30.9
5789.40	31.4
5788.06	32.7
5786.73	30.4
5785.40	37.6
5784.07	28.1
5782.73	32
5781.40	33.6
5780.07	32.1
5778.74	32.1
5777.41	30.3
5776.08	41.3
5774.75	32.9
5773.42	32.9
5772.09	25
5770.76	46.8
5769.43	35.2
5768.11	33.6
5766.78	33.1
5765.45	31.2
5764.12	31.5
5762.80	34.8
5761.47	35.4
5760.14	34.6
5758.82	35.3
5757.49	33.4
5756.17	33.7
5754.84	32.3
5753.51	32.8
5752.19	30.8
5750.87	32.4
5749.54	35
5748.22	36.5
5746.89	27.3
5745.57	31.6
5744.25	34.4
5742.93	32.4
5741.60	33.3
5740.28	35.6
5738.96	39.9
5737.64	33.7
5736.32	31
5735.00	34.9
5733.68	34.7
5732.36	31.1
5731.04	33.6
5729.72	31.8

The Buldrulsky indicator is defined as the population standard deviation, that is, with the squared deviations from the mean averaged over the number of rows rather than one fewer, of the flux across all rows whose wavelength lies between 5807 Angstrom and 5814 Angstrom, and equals 3.0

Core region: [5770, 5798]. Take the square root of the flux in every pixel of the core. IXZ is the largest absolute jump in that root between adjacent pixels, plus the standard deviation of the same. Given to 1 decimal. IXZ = 2.2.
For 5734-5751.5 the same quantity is 1.1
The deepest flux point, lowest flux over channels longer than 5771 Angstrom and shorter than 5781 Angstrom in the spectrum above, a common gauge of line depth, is 25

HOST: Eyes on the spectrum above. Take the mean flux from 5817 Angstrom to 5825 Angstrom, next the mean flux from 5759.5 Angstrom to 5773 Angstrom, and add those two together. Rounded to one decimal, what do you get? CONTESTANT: 68.8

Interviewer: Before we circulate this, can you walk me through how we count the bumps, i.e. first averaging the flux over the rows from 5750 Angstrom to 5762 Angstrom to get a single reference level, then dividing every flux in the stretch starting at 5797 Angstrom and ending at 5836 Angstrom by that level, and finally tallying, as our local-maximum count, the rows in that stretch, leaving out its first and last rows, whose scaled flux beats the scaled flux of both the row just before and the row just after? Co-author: 8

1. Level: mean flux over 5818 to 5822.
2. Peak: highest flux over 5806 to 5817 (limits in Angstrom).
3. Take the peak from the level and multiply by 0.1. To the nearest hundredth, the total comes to -0.05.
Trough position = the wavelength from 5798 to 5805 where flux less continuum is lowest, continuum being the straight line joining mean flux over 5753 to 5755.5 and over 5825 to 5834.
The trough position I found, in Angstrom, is 5800.07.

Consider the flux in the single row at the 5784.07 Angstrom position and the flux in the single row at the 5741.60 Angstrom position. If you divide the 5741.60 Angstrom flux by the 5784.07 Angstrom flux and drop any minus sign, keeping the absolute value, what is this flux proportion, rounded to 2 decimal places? 1.19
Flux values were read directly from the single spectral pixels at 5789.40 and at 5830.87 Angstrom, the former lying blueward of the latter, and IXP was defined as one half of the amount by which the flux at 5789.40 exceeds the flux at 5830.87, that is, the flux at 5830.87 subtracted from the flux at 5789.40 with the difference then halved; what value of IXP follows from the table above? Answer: -4.0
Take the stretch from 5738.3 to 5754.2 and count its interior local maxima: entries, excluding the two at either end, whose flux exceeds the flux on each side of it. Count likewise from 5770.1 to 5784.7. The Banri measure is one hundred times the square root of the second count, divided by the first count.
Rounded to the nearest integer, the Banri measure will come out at 71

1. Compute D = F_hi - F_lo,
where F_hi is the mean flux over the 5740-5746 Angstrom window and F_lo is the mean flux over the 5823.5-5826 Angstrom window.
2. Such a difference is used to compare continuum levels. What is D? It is 0.7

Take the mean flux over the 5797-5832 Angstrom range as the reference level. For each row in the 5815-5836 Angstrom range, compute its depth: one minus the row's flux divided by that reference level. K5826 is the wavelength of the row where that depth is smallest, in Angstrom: 5830.87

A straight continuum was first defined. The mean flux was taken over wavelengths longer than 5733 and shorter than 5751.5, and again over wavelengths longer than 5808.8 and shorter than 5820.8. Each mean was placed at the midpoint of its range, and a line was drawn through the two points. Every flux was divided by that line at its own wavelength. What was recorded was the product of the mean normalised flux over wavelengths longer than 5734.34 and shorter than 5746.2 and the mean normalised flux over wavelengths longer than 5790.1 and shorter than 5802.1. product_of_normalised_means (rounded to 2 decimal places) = 1.06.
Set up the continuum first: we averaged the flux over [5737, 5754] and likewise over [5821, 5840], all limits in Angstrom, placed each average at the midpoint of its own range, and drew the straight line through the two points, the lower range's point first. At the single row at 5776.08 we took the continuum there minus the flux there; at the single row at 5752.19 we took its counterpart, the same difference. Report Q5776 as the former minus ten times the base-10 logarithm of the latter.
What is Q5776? -12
